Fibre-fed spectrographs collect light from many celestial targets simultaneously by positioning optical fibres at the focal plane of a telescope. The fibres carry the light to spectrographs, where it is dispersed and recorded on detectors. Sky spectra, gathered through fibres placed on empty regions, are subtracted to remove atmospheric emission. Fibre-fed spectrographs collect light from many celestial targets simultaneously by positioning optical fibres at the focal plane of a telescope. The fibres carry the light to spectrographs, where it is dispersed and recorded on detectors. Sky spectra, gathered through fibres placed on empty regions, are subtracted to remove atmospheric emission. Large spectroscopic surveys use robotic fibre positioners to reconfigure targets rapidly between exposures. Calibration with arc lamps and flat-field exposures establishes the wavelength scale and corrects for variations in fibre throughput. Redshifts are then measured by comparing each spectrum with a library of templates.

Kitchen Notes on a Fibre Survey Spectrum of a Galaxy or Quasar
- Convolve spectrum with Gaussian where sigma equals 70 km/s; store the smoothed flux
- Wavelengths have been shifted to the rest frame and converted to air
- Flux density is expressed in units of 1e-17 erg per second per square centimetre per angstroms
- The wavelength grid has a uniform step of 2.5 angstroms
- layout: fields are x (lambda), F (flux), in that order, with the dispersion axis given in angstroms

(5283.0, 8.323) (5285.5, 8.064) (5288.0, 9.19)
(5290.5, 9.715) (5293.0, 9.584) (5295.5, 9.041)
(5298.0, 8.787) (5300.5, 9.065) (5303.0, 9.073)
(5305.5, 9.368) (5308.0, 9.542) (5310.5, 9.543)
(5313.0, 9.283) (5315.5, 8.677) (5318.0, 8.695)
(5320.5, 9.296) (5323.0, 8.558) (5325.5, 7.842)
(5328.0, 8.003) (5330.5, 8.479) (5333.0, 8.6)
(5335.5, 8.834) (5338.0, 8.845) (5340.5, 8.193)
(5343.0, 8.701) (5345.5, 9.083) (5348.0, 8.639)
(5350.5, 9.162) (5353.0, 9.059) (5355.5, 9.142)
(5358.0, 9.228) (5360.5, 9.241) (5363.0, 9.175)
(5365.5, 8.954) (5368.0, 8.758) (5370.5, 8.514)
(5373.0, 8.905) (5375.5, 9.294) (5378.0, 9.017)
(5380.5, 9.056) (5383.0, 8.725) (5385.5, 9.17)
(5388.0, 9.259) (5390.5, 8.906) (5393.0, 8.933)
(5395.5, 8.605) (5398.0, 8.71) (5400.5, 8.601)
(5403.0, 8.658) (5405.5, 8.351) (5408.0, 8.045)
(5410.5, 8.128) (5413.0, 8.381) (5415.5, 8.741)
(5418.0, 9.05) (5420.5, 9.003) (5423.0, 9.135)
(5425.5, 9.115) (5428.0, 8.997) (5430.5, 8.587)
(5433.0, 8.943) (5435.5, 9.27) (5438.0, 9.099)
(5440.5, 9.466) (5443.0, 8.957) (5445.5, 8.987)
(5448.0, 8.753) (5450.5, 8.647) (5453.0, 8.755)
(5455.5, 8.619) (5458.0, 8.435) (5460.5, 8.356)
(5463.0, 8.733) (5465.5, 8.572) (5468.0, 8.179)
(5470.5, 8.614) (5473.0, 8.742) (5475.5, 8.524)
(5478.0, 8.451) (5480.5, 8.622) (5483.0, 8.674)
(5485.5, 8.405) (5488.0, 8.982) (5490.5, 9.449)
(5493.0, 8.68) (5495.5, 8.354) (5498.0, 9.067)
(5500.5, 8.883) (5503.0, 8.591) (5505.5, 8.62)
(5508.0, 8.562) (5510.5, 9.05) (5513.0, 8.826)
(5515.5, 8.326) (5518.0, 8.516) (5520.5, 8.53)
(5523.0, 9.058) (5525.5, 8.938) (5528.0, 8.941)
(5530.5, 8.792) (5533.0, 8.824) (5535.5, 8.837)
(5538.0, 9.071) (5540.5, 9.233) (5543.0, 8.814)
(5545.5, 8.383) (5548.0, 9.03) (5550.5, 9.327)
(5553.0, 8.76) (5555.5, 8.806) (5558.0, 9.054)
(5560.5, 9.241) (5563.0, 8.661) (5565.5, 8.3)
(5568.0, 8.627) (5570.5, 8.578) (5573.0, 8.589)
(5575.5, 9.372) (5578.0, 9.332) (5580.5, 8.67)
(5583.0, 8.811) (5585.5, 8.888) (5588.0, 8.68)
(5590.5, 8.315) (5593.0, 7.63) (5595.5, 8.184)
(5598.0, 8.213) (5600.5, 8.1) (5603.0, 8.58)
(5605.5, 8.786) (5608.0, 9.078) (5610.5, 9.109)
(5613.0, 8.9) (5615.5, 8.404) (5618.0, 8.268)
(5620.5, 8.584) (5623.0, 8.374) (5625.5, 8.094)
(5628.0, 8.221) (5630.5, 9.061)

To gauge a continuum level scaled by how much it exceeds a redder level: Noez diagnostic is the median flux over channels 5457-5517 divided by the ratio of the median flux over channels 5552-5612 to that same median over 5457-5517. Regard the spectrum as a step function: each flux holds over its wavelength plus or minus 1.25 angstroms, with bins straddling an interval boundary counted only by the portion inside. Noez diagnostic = 8.6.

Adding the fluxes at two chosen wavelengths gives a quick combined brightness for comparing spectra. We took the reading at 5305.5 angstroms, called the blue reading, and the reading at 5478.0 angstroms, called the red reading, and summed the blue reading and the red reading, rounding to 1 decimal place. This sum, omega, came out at 17.8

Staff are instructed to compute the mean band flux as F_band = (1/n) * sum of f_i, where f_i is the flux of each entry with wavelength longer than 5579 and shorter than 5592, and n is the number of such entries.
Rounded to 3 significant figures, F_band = 8.67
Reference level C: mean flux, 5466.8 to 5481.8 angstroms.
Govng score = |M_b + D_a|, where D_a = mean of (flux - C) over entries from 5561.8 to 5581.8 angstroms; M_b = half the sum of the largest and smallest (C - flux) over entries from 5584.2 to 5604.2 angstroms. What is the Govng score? 0.51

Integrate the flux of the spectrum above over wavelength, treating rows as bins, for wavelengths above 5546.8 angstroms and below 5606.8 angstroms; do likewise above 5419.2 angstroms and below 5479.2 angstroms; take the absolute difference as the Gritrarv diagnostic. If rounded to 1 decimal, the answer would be 6.0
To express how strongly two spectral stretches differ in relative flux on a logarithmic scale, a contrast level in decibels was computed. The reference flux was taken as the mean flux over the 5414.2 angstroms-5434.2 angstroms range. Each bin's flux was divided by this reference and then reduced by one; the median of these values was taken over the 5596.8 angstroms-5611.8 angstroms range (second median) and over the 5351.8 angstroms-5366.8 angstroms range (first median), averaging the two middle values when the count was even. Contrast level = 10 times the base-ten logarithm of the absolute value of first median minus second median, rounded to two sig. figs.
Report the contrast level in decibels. -13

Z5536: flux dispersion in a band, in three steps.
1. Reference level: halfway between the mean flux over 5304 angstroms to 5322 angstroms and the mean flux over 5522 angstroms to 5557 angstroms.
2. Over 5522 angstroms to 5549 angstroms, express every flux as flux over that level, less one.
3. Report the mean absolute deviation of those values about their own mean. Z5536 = 0.017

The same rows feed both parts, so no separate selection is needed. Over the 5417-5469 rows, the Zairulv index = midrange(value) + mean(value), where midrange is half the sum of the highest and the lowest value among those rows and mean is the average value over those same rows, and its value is 17.7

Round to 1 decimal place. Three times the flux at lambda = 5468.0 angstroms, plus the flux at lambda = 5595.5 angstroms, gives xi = 32.7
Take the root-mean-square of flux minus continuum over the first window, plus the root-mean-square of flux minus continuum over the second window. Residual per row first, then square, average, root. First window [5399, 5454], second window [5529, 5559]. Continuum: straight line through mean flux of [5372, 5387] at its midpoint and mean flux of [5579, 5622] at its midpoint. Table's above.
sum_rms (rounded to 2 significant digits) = 0.73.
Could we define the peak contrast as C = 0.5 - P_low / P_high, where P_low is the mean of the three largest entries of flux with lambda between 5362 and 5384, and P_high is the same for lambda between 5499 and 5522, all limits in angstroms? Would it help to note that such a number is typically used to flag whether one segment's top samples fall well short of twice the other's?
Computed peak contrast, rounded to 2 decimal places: -0.53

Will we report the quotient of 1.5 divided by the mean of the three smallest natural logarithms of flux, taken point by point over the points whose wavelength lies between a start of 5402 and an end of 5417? 0.714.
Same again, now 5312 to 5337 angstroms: 0.717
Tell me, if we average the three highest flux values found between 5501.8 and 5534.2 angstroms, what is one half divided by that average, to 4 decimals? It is 0.0555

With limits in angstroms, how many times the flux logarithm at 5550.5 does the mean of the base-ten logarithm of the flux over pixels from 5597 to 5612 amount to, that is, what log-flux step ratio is 0.966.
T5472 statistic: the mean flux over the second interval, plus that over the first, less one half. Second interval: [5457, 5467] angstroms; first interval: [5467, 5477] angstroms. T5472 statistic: 16.5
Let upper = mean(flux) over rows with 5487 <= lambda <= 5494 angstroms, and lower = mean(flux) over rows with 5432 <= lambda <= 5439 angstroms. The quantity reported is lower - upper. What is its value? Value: 0.1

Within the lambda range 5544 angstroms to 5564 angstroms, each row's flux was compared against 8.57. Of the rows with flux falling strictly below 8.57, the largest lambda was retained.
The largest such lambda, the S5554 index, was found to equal 5545.5 angstroms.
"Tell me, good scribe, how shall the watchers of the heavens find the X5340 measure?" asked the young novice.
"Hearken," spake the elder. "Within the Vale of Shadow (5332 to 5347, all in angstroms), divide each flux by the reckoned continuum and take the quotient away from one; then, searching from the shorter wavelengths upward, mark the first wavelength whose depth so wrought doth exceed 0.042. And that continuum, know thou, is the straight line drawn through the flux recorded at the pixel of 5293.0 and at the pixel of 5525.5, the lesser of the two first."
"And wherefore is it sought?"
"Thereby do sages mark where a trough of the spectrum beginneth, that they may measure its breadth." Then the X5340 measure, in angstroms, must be 5333.0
